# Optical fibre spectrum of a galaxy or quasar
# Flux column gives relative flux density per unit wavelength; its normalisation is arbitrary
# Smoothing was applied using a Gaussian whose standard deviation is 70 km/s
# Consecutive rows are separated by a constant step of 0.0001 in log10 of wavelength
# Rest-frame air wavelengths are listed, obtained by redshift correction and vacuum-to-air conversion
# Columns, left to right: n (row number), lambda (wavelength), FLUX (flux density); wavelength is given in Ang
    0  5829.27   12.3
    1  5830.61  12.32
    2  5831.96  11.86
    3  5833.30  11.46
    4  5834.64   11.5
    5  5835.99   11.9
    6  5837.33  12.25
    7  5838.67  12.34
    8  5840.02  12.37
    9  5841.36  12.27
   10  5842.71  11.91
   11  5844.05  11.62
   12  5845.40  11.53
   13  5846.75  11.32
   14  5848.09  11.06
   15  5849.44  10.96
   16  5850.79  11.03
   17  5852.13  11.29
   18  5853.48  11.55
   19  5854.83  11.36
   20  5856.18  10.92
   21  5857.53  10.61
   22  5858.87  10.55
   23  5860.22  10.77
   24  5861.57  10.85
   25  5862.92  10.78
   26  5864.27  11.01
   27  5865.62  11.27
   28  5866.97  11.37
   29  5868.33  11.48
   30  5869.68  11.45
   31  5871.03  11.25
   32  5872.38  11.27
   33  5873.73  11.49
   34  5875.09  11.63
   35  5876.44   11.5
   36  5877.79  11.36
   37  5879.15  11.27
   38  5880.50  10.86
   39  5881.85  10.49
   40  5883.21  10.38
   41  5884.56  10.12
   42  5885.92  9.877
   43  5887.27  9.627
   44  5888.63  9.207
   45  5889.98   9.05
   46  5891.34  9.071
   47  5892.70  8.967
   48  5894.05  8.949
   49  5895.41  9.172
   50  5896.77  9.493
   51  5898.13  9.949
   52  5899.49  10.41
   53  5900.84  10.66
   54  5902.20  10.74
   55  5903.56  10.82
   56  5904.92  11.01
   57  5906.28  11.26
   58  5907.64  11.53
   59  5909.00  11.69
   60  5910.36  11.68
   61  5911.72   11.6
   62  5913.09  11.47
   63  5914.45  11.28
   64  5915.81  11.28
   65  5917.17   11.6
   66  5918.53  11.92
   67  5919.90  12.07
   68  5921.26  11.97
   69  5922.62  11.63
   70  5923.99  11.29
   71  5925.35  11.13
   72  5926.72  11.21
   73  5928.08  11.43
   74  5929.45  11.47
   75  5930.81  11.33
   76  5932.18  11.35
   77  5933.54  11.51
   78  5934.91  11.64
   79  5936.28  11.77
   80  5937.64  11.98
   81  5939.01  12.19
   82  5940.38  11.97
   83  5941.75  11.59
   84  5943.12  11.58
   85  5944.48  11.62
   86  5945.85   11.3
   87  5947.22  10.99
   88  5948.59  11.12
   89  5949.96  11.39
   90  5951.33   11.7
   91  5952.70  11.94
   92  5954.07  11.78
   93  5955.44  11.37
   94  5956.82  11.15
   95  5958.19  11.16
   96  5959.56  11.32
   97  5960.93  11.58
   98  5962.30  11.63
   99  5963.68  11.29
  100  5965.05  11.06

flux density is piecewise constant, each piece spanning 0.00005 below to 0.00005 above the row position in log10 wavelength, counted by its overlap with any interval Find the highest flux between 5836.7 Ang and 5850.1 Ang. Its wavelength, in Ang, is 5840.02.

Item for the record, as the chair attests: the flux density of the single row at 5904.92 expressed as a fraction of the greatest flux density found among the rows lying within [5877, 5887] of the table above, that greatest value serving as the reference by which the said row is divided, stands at 0.97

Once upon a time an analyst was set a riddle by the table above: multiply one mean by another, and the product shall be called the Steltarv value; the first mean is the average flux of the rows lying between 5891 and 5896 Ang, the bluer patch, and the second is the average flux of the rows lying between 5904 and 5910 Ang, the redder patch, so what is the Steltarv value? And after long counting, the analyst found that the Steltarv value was 103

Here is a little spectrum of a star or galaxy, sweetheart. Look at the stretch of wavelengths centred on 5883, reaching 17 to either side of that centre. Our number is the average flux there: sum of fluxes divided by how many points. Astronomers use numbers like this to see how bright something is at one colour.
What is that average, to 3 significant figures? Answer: 10.4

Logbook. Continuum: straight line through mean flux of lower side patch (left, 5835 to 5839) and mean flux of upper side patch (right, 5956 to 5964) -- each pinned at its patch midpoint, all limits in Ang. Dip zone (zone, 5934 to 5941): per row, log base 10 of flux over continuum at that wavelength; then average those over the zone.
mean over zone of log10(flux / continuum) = 0.015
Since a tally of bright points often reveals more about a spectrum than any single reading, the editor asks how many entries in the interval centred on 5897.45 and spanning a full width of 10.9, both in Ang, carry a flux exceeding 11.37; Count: 0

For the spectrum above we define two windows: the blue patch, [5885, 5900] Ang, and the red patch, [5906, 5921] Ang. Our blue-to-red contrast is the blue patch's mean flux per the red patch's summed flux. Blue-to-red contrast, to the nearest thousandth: 0.074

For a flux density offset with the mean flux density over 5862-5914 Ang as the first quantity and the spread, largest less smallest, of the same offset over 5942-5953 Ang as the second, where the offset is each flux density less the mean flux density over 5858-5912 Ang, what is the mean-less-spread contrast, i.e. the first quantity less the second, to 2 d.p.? -0.93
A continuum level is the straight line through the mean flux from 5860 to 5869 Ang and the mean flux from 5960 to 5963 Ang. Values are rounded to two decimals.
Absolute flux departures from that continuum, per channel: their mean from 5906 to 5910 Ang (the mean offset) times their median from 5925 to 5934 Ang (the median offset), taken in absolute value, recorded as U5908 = 0.02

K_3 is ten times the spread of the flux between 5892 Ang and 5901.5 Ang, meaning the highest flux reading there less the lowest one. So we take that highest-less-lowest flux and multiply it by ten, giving 17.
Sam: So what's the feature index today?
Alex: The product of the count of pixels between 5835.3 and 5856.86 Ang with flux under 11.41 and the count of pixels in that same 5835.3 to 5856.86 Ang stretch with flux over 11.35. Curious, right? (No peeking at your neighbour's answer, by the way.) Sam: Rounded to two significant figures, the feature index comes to 70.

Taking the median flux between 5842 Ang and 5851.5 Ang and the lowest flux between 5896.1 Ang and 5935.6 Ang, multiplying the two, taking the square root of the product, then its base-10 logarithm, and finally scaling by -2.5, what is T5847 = -2.54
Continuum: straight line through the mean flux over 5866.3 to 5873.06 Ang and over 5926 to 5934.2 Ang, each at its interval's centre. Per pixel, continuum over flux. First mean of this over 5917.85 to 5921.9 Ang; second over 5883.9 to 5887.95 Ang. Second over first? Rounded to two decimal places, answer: 1.21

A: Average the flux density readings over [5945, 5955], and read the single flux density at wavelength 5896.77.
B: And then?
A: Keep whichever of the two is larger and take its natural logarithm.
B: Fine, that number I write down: 2.44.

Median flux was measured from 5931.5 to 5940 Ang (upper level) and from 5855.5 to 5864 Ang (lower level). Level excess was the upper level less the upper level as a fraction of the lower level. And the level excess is 10.6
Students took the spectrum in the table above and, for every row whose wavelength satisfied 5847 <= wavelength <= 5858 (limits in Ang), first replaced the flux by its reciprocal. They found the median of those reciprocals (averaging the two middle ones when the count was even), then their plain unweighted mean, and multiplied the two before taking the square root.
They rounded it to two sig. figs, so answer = 0.090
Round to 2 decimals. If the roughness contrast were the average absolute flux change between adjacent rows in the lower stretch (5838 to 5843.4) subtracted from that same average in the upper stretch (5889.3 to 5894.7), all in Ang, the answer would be -0.12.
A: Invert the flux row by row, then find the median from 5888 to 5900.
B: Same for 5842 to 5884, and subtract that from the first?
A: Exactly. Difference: 0.020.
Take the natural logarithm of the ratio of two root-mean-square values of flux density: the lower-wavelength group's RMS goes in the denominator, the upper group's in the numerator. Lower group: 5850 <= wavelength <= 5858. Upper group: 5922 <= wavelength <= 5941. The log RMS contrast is 0.039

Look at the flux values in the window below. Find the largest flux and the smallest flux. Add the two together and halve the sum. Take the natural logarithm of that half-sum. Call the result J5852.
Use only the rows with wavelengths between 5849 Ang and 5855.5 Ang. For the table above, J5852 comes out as 2.42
